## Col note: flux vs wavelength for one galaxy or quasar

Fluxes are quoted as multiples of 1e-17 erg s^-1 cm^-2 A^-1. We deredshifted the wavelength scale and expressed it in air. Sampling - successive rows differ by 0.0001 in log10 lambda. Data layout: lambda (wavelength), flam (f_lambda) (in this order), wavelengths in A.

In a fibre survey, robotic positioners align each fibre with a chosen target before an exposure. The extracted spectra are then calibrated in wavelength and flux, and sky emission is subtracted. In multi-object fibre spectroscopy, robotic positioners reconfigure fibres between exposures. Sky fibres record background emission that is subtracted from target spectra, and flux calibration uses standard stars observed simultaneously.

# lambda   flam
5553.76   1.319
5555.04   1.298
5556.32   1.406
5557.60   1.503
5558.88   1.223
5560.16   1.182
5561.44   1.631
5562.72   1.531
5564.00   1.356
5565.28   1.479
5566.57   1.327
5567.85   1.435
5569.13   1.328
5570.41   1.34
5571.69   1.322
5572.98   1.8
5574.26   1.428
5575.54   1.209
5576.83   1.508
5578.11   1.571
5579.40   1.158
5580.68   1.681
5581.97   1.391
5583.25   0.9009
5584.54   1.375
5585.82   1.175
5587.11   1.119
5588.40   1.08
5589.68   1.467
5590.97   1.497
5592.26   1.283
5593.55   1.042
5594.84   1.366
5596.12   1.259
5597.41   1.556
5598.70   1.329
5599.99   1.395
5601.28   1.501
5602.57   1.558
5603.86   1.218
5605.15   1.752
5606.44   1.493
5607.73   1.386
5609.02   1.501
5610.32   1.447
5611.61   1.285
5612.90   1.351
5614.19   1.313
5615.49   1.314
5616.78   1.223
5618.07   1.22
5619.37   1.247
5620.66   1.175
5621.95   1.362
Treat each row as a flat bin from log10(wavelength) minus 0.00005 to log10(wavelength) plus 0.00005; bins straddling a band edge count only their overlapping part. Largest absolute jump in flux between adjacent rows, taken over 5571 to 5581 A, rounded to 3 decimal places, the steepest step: 0.523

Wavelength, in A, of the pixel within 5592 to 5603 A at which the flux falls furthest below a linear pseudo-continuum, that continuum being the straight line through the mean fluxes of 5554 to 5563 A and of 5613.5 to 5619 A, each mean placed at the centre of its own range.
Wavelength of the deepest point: 5593.55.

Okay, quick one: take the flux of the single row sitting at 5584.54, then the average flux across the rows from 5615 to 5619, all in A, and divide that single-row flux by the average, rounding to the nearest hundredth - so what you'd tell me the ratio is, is 1.10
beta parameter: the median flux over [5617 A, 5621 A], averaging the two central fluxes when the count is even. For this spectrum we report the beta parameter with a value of 1.22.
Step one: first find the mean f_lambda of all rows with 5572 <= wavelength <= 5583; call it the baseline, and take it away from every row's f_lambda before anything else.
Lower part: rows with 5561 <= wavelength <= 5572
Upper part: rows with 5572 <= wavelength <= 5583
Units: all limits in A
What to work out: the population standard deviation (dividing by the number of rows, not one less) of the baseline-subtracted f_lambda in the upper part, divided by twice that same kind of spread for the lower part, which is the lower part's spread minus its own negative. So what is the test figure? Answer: 1.0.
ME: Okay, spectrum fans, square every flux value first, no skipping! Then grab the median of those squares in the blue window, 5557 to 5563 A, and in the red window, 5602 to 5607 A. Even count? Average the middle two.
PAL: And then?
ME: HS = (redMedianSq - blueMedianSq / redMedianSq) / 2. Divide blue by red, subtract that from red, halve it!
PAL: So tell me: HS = 0.7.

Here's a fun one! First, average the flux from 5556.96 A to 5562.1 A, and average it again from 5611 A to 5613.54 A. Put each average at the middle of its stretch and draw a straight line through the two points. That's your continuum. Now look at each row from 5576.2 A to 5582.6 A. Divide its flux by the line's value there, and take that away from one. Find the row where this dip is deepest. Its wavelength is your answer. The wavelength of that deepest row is 5579.40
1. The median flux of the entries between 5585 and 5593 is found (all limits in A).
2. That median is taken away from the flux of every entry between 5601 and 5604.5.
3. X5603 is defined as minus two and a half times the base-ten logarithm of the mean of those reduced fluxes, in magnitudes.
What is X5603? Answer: 1.8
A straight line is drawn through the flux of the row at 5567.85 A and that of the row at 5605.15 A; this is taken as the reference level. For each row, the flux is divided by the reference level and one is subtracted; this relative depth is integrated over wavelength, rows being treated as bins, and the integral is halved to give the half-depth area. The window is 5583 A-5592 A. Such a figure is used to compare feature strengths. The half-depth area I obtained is -1.0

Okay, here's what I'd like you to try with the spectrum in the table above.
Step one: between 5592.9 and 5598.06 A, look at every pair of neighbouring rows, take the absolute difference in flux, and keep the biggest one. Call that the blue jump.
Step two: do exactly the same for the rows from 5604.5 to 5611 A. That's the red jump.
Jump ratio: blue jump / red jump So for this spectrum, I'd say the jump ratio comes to 1.3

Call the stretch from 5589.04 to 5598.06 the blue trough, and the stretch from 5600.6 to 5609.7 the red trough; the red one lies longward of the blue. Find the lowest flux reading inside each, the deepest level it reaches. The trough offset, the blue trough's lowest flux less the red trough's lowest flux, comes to -0.18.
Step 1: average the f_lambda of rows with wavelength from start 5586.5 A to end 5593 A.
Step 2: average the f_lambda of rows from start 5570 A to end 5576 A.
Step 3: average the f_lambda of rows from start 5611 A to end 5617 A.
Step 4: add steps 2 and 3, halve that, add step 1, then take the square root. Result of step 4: 1.63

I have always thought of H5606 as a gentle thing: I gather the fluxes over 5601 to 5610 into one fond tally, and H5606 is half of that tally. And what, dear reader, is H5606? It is 5.2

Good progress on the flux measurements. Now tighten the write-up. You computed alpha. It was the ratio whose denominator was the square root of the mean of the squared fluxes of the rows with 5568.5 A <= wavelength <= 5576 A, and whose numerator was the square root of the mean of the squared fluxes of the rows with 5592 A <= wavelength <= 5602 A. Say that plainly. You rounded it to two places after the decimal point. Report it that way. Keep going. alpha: 0.95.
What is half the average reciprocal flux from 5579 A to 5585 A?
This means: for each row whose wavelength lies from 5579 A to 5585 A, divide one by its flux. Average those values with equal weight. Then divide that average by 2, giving 0.401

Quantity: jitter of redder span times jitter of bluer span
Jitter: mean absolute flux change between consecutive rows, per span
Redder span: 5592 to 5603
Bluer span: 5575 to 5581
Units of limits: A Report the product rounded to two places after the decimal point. 0.06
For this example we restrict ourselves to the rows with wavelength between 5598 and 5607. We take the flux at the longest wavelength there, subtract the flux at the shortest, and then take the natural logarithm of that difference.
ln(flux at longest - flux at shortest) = -1.81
